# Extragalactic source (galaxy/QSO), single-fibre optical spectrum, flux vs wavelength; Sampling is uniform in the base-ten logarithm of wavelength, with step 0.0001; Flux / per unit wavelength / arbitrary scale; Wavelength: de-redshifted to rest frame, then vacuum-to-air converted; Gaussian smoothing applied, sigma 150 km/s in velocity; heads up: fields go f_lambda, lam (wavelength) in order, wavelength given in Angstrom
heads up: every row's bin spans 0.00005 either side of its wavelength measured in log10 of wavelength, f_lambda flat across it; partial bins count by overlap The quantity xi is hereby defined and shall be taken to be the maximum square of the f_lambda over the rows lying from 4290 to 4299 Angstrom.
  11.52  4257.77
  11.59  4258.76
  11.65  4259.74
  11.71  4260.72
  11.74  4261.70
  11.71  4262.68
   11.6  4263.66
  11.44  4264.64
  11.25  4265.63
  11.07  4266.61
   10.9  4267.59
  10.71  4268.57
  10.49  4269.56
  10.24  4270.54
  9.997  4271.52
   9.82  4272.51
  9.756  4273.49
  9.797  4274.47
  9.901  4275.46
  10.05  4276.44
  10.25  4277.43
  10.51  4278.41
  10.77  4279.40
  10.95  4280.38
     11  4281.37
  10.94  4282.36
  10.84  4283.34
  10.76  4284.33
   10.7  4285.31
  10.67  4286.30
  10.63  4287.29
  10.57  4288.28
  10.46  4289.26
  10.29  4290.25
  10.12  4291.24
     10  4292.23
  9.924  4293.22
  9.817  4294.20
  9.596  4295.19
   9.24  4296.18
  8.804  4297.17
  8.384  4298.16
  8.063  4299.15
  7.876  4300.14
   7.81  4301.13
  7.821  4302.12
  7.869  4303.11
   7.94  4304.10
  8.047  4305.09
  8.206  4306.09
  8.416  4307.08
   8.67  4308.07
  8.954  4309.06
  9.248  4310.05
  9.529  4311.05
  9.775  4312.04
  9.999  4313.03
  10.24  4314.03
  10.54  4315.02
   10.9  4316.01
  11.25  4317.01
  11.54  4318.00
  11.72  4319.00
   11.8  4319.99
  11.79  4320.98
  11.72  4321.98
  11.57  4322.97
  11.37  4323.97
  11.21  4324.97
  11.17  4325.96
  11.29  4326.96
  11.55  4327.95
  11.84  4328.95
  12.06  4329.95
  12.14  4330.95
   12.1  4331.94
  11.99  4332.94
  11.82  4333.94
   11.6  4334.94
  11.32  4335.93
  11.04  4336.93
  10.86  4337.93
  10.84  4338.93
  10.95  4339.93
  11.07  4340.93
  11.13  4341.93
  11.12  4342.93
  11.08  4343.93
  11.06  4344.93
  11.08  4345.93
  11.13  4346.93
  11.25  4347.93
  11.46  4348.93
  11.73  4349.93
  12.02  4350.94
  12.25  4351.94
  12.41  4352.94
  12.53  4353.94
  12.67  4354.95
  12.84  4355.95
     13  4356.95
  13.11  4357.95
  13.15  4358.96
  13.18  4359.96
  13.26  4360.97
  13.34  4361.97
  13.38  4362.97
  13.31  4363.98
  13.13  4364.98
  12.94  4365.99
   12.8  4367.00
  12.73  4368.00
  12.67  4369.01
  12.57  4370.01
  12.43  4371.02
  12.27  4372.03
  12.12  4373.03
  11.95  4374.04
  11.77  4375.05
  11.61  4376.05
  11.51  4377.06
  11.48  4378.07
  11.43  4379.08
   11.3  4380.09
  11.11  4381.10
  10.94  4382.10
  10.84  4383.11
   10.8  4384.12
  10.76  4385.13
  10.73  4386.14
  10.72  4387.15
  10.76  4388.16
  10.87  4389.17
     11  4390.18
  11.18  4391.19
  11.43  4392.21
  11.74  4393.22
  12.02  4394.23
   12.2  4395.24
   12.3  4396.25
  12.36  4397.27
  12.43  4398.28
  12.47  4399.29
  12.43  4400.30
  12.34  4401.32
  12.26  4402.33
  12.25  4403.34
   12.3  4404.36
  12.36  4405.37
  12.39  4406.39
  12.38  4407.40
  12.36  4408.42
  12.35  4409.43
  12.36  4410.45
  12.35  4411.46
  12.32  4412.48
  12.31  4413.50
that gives 106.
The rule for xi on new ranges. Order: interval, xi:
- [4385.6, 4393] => 131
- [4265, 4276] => 127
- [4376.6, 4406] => 156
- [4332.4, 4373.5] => 179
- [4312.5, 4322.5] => 139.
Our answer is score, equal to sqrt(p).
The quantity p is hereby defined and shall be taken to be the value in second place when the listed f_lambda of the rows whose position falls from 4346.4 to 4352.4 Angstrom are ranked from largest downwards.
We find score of 3.47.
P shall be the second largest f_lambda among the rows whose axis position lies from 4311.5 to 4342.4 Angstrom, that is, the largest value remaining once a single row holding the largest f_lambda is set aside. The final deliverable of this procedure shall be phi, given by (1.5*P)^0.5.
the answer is 4.26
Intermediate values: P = 12.1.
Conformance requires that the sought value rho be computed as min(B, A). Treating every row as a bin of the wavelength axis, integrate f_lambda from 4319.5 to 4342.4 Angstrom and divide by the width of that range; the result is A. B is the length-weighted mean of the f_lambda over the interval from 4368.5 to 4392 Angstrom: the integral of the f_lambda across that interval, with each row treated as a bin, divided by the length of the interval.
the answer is 11.4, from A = 11.5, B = 11.42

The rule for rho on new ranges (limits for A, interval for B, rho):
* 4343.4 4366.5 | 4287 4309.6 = 9.0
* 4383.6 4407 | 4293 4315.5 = 8.9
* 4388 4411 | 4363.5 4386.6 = 11.9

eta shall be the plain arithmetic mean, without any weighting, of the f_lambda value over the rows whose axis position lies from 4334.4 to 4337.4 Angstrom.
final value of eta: 11.3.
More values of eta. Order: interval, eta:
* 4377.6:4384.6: 11.1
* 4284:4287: 10.7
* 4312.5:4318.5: 10.7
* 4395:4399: 12.3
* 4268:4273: 10.3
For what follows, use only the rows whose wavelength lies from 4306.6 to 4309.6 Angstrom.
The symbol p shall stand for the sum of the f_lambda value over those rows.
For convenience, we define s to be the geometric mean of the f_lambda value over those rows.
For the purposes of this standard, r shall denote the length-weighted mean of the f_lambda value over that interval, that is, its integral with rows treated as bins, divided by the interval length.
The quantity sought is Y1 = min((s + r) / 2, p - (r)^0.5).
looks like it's 8.7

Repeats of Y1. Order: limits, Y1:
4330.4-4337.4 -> 11.7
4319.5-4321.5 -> 11.8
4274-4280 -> 10.2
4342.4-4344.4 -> 11.1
